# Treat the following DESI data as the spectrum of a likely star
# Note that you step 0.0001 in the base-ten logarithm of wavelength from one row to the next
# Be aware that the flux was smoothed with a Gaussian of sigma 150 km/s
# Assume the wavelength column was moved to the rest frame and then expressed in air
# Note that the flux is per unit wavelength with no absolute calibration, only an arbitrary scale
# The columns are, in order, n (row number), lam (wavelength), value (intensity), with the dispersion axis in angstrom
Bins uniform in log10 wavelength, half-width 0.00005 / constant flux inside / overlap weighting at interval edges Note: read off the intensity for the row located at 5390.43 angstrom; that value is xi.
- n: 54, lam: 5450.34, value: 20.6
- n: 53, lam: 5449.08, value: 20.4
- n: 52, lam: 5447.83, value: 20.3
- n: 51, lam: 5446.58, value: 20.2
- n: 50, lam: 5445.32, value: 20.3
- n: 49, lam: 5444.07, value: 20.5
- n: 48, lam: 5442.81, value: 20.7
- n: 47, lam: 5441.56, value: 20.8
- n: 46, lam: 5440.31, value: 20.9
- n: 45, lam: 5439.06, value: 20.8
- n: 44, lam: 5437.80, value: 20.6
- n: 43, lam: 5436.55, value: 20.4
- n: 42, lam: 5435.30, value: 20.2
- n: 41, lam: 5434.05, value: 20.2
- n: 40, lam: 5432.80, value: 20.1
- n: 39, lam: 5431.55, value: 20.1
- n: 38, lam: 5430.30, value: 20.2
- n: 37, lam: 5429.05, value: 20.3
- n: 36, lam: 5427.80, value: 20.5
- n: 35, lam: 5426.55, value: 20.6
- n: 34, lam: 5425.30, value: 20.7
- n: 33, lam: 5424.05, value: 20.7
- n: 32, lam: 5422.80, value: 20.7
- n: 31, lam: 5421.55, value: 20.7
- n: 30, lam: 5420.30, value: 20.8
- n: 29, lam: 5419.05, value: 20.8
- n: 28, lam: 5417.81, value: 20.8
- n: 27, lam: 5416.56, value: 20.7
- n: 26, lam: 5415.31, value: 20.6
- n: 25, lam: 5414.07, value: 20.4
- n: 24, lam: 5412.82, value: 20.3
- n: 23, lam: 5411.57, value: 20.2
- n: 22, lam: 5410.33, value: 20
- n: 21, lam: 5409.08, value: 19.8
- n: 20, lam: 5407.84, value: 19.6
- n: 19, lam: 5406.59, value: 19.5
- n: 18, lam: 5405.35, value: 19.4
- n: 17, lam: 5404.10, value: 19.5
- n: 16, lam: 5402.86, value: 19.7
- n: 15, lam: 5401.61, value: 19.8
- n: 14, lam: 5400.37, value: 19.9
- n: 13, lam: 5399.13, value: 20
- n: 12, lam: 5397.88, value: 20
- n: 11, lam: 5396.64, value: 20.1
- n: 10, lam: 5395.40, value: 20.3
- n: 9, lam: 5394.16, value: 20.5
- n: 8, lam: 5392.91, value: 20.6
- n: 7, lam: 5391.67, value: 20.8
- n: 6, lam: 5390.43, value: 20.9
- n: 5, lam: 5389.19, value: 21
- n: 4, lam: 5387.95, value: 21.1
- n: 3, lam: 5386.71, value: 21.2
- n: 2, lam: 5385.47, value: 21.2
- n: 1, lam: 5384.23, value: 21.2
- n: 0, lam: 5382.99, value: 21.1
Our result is 20.9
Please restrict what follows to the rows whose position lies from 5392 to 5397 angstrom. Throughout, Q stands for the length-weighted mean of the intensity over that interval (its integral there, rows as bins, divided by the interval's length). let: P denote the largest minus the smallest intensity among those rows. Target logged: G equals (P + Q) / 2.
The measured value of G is 10.5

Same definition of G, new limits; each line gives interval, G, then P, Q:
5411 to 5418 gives 10.5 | 0.60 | 20.5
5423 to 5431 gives 10.5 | 0.50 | 20.5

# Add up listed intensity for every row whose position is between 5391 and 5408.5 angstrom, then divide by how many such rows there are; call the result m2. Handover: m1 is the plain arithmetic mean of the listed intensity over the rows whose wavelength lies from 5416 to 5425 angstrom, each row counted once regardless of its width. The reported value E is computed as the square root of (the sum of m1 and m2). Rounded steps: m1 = 20.7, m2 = 20.0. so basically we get 6.38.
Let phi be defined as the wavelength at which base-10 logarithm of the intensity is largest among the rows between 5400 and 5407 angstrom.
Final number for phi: 5400.37 angstrom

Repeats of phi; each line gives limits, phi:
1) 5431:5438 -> 5437.80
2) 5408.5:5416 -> 5415.31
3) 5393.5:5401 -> 5394.16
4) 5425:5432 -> 5425.30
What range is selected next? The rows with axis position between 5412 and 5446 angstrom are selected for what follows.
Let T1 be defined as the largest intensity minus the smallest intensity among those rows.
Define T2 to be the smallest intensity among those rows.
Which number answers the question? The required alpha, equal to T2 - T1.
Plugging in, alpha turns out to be 19.3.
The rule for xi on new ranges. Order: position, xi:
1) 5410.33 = 20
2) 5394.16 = 20.5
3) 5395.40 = 20.3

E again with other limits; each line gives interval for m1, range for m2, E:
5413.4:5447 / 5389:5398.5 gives 6.41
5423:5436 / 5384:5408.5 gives 6.38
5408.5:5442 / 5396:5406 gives 6.35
